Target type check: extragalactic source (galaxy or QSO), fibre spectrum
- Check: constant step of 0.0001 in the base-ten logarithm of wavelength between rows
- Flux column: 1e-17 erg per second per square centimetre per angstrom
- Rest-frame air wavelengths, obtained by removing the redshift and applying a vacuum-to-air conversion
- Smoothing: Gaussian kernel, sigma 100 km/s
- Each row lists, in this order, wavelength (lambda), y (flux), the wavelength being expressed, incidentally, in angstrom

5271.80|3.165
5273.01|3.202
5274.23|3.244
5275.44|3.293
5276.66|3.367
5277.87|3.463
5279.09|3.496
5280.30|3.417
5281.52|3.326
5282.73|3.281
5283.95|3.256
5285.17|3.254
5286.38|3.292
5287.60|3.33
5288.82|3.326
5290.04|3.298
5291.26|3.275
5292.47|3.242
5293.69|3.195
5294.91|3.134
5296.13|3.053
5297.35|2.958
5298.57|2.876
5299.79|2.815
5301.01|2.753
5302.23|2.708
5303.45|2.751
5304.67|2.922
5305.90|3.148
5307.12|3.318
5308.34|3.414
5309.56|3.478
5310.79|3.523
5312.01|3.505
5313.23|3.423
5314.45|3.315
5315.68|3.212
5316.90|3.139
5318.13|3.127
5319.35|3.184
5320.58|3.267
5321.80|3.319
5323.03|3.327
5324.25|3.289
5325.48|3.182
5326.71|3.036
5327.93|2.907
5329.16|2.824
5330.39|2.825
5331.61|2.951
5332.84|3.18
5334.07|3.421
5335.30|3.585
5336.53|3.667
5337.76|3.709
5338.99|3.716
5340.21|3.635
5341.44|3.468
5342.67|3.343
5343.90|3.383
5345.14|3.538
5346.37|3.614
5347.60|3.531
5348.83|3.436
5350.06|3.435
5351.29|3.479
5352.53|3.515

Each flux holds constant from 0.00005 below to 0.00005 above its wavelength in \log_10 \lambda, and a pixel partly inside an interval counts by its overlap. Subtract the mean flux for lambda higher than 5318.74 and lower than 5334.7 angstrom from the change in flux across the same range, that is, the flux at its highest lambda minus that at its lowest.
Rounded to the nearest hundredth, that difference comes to -2.89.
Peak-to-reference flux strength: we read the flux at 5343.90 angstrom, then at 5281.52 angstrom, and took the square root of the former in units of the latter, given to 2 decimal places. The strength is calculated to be 1.01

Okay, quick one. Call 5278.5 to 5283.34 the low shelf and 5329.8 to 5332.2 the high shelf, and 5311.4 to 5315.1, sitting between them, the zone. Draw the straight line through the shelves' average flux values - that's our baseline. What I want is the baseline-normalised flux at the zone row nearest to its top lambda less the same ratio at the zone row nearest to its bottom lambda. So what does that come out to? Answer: -0.053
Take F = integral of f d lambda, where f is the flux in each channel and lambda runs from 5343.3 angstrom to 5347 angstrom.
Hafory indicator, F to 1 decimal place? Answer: 13.0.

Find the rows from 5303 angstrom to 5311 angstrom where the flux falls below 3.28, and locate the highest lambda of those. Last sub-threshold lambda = 5305.90 angstrom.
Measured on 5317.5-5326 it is 5325.48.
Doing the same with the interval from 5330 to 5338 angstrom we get 5332.84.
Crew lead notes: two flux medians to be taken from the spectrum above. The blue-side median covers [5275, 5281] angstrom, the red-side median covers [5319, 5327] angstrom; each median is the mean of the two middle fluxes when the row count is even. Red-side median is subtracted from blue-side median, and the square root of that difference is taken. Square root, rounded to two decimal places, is 0.39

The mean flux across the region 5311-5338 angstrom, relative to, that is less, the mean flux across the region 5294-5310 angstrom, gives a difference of 0.22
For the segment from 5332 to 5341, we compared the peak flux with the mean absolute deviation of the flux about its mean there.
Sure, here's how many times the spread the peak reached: 25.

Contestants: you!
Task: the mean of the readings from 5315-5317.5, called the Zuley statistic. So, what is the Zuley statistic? 3.18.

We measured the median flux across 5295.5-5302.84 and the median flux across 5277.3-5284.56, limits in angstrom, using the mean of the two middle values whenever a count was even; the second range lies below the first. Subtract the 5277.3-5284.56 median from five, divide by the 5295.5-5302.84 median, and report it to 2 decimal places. 0.57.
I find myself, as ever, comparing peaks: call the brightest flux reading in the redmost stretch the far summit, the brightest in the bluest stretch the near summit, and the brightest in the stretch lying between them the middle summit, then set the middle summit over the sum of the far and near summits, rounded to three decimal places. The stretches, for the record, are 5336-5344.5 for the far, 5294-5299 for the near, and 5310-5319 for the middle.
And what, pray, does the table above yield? 0.514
